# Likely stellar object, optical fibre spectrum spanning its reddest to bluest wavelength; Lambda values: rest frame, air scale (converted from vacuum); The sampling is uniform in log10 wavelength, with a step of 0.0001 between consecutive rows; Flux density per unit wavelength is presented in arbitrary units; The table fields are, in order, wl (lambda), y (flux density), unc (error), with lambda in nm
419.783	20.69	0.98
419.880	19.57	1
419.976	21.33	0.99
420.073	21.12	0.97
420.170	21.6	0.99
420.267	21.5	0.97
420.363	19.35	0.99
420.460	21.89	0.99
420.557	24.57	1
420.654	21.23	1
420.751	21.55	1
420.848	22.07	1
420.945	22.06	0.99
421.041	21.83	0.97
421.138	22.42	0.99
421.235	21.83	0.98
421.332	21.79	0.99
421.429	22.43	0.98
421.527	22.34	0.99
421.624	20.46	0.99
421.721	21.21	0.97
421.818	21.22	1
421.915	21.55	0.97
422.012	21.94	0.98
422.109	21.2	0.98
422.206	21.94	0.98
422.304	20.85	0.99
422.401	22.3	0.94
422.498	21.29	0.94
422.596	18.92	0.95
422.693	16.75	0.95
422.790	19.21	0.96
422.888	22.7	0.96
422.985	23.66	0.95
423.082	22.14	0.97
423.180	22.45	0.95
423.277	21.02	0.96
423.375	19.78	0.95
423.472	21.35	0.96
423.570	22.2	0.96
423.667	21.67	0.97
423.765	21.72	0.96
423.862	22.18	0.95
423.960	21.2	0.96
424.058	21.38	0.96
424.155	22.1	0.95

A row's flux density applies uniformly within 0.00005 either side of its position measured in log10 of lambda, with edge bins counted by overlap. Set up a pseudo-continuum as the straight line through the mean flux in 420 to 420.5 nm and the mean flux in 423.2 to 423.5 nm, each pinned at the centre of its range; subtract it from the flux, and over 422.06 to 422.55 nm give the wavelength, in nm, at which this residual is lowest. 422.304 nm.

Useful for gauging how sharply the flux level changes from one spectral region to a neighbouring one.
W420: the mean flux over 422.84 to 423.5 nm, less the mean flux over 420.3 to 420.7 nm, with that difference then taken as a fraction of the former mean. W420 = 0.01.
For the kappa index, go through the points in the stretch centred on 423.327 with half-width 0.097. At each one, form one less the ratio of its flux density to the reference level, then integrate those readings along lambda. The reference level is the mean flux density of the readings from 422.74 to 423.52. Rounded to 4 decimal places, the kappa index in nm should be 0.0103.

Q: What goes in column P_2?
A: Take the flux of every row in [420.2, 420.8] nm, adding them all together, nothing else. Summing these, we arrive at 130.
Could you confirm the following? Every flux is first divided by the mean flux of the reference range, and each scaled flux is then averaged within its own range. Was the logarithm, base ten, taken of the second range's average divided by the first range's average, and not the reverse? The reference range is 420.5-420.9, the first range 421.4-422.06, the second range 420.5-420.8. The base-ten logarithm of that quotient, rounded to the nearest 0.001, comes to 0.017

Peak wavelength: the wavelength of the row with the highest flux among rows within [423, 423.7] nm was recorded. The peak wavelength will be 423.180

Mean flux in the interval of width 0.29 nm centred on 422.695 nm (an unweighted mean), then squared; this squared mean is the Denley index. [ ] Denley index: 335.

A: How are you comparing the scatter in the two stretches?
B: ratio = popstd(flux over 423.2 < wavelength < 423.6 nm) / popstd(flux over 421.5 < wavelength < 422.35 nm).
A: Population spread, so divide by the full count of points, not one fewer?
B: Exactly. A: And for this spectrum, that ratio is 1.6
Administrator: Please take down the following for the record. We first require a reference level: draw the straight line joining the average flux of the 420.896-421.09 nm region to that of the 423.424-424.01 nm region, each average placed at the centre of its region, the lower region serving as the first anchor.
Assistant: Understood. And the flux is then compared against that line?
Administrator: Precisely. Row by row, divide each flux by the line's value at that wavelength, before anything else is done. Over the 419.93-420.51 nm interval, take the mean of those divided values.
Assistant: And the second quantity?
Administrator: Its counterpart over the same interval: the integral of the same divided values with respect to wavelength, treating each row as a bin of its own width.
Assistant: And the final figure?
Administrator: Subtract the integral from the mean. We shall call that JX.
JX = 0.40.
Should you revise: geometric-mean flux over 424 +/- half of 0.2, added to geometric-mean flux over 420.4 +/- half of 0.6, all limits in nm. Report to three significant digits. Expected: 42.9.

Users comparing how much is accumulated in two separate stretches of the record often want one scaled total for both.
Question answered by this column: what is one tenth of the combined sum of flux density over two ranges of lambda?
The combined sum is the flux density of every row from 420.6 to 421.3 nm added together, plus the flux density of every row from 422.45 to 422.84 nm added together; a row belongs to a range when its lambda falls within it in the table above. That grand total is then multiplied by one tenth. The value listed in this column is 22.9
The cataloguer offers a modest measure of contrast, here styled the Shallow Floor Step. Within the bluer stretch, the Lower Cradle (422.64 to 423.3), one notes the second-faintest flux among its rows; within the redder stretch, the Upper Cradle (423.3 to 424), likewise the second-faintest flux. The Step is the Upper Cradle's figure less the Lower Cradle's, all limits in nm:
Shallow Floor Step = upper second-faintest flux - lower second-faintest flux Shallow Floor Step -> 1.99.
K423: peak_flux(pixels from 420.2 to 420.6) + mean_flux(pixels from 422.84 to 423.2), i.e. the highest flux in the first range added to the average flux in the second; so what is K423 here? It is 47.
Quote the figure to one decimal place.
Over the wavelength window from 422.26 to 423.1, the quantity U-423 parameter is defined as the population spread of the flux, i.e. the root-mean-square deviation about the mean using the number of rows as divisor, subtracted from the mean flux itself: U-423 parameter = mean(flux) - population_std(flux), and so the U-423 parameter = 18.8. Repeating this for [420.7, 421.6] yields 21.7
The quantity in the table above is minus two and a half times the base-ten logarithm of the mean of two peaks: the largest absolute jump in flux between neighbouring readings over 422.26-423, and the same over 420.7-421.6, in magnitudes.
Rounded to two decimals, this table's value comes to -0.79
